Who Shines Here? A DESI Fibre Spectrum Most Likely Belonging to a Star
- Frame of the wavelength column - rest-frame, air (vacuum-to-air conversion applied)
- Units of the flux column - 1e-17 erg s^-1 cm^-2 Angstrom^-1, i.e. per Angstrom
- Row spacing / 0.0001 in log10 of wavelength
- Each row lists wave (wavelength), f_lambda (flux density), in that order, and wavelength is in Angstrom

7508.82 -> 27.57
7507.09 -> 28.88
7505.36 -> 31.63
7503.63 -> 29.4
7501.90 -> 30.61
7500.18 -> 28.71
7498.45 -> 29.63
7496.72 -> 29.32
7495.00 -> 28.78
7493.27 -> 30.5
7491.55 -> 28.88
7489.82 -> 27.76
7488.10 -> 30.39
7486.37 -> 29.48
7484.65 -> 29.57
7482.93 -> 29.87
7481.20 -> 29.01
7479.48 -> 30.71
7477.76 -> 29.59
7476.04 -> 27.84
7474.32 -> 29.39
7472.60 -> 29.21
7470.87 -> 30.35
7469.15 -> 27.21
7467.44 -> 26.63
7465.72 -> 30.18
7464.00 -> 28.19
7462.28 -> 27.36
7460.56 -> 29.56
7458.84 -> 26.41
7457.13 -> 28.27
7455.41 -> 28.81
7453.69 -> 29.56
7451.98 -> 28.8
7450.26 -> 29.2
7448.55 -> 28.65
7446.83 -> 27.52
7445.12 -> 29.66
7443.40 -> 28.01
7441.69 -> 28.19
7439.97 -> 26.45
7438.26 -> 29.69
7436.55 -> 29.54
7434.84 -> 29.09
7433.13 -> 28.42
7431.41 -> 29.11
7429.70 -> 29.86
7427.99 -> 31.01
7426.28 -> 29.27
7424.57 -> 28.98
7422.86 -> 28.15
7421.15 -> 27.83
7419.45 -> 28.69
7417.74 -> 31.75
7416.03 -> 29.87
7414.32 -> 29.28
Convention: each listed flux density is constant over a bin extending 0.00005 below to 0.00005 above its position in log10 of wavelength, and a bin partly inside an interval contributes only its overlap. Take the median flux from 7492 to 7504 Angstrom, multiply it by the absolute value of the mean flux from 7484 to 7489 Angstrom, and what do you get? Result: 877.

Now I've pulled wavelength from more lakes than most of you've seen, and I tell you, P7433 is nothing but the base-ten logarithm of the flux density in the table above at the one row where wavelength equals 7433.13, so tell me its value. 1.45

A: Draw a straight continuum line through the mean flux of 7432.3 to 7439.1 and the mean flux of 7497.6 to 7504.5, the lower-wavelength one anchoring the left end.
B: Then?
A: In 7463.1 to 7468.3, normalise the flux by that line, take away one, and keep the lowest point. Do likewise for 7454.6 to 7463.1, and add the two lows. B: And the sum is -0.19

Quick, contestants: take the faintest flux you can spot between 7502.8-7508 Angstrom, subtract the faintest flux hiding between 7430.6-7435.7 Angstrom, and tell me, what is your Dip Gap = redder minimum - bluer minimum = 0.46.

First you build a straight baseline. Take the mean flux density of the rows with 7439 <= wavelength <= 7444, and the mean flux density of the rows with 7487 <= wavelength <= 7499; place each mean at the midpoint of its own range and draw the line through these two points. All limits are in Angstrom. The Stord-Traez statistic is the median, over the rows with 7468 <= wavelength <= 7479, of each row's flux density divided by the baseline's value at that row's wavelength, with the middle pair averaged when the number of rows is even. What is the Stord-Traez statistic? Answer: 1.023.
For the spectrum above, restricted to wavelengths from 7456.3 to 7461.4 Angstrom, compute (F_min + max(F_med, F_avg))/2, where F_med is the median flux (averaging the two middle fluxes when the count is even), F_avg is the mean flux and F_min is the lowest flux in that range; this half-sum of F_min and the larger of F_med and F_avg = 27.3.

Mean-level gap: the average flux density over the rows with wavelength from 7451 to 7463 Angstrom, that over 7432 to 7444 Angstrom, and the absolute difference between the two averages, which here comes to 0.09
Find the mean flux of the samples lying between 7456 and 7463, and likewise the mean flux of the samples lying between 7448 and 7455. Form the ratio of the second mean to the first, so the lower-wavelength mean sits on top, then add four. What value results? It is 5.04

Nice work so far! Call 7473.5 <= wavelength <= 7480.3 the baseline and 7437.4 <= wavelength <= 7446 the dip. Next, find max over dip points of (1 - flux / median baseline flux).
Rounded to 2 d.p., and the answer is 0.10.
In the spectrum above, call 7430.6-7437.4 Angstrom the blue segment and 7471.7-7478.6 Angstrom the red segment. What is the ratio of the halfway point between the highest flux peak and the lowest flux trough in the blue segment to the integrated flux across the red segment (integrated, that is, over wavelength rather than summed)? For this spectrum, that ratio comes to 0.145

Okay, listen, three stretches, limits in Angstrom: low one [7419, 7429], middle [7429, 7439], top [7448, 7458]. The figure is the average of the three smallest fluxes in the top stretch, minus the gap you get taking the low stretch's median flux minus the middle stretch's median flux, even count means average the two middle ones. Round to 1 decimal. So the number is 29.1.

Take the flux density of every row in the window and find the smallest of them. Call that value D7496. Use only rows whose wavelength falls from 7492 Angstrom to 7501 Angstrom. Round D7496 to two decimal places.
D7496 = 28.71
